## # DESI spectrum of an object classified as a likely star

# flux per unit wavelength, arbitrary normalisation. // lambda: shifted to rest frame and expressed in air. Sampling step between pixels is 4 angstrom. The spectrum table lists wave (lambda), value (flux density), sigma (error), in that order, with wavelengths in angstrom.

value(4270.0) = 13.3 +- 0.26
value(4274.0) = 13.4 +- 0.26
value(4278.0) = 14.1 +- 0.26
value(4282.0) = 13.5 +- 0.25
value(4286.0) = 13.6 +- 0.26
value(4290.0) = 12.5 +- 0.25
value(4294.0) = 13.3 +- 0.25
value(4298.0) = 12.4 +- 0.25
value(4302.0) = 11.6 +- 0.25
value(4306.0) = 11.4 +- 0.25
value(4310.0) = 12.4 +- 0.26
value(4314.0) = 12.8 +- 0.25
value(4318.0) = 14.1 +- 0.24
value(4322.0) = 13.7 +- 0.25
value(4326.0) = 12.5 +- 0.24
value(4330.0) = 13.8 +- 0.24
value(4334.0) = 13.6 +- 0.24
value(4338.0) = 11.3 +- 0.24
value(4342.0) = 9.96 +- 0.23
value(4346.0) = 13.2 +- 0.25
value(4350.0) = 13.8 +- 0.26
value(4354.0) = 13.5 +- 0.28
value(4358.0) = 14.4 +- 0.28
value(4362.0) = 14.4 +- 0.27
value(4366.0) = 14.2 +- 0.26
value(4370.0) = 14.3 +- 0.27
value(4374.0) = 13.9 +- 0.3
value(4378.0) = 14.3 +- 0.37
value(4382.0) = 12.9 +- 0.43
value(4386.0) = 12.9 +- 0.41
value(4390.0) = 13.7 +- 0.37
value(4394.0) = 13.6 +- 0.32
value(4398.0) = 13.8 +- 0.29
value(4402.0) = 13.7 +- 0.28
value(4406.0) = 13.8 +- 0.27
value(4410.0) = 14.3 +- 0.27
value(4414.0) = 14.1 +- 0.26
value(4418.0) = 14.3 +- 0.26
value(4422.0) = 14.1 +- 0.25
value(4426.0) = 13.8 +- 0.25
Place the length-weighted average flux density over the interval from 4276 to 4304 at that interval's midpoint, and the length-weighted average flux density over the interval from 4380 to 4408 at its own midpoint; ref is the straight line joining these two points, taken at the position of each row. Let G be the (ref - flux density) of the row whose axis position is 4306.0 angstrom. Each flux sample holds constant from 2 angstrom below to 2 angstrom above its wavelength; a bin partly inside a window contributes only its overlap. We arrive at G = 1.7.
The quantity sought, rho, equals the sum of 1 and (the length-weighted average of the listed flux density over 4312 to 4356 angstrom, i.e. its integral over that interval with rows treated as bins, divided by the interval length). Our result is 13.9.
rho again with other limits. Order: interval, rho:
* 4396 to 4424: 15.0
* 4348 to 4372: 15.1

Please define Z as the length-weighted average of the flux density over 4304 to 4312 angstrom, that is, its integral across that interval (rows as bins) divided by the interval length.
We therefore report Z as 11.9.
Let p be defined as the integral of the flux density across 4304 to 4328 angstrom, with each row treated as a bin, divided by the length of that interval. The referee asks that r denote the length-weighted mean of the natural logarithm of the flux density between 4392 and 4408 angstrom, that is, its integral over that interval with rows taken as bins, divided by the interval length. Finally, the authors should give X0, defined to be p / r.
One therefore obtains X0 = 4.9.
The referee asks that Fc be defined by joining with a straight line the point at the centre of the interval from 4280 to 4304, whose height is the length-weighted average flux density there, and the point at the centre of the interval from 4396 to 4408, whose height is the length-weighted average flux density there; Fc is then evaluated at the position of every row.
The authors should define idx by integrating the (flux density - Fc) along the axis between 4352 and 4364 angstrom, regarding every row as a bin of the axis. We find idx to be 9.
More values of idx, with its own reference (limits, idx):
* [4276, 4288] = 12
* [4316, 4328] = 4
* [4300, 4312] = -14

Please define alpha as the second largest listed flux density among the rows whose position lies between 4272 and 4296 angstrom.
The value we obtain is 13.6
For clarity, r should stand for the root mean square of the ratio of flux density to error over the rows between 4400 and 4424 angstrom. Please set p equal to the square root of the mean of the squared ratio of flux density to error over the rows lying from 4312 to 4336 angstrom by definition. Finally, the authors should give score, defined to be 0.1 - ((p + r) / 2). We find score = -54.1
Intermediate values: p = 55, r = 53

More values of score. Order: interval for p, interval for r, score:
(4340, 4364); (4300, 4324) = -50.6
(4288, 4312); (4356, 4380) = -49.2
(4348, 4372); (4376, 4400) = -45.2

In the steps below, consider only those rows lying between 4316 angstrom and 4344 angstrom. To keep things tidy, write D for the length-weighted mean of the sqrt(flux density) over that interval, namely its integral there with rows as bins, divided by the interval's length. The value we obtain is 3.56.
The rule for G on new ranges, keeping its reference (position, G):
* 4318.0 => -1.0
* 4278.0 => -1.2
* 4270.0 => -0.4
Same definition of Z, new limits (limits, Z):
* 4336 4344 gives 10.6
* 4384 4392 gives 13.3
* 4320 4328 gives 13.1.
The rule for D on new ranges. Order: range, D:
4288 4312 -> 3.50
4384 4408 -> 3.69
